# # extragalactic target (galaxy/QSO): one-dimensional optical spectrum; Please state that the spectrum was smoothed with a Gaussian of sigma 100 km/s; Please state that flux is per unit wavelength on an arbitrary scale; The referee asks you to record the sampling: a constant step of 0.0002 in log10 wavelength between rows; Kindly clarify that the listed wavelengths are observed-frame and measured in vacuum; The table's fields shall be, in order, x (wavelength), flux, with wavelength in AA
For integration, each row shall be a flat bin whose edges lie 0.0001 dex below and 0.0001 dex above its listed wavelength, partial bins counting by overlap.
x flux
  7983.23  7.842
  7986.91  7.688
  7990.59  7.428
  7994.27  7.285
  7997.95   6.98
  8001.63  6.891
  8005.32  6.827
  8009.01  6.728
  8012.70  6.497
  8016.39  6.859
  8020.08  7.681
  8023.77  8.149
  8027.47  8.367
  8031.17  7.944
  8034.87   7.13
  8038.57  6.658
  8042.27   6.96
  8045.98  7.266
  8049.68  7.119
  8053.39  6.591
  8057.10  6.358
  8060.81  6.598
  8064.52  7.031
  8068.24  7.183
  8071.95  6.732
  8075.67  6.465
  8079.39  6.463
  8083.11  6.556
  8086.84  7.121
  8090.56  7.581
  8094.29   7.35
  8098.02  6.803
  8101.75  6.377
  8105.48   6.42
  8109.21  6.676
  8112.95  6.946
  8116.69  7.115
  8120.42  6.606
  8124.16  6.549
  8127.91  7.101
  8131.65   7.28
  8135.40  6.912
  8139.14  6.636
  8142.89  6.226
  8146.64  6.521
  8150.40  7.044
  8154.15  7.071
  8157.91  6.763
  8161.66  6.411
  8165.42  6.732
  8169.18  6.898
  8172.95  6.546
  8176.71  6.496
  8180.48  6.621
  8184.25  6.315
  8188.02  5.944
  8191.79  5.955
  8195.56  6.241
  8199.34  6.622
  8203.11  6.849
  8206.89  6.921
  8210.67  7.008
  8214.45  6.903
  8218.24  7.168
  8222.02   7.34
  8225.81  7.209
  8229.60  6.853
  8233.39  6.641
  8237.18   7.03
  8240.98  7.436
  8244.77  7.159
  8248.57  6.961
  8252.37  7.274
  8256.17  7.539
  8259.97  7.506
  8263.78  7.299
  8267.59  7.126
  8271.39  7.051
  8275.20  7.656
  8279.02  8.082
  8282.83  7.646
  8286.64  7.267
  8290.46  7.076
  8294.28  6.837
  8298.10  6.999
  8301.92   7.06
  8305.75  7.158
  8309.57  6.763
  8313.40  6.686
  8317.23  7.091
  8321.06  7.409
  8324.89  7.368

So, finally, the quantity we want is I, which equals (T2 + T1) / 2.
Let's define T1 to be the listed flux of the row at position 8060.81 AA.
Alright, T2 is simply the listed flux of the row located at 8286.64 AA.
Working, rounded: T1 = 6.598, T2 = 7.267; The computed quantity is 6.93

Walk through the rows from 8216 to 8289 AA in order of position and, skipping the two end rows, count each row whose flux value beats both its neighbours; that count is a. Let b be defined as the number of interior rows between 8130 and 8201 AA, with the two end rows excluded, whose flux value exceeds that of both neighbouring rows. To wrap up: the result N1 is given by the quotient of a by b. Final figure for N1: 1.3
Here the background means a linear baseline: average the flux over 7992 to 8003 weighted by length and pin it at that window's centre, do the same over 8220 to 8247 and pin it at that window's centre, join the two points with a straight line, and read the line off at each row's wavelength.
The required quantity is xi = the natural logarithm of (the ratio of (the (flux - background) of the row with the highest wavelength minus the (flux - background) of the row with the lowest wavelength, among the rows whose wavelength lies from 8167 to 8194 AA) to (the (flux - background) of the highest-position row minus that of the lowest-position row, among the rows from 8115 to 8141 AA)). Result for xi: 0.7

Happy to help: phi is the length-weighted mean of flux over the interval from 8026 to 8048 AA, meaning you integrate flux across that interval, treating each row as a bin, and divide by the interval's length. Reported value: 7.4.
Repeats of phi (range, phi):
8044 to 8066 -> 6.8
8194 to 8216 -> 6.8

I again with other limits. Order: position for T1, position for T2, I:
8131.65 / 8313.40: 6.98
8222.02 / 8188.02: 6.64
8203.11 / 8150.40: 6.95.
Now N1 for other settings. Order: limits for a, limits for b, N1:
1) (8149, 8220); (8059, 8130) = 1.3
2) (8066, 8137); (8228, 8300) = 1.0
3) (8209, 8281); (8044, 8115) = 1.5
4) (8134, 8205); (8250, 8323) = 1.0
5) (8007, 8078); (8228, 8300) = 1.0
